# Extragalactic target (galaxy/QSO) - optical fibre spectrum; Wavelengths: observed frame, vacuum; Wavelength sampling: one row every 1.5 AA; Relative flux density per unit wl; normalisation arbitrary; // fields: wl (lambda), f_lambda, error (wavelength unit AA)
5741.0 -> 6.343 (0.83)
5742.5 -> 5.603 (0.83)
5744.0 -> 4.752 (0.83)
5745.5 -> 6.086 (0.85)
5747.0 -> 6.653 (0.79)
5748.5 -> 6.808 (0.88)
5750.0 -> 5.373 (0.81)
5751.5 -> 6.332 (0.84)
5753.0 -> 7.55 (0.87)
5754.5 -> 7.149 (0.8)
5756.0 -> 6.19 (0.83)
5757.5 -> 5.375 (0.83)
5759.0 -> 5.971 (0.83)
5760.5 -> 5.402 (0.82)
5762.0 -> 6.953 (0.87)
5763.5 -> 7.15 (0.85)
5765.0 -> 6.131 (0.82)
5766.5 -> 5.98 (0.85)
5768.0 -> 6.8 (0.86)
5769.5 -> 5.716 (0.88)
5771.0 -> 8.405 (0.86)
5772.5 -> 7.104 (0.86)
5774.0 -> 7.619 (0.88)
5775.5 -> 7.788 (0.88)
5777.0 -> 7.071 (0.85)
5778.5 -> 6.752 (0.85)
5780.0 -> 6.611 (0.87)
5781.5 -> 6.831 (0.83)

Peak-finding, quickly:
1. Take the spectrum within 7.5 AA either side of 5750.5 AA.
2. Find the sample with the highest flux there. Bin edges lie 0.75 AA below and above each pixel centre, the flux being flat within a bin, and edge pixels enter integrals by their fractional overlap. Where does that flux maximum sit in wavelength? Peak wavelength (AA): 5753.0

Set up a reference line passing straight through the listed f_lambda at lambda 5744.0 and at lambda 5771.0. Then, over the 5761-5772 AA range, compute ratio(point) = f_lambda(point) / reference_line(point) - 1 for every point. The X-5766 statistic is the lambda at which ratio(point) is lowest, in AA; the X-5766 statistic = 5769.5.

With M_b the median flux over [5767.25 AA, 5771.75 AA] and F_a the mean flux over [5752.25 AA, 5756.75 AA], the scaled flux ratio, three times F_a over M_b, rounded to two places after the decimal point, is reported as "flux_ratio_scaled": 3.07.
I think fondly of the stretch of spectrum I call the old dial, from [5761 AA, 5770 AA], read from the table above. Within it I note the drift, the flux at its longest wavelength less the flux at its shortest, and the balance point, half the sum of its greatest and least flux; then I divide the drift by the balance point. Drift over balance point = -0.19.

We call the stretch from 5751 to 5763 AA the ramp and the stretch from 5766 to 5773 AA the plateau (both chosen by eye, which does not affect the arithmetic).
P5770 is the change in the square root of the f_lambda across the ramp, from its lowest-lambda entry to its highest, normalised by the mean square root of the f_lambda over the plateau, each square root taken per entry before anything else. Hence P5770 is 0.05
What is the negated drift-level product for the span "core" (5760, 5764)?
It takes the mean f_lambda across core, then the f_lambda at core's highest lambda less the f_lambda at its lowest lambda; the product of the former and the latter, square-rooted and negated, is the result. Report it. -3.4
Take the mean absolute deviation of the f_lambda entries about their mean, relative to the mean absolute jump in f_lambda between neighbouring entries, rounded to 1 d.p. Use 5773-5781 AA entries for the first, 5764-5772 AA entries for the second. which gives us 0.4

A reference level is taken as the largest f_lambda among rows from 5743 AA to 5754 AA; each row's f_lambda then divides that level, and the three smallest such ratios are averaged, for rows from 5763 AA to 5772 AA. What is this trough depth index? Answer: 1.02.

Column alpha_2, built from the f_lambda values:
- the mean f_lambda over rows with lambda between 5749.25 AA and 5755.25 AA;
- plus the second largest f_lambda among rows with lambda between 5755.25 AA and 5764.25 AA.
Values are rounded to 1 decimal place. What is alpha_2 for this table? 13.6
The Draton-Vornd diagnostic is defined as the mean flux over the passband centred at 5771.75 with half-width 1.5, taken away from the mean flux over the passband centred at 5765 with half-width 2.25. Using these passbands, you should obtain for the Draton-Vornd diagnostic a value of -1.3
